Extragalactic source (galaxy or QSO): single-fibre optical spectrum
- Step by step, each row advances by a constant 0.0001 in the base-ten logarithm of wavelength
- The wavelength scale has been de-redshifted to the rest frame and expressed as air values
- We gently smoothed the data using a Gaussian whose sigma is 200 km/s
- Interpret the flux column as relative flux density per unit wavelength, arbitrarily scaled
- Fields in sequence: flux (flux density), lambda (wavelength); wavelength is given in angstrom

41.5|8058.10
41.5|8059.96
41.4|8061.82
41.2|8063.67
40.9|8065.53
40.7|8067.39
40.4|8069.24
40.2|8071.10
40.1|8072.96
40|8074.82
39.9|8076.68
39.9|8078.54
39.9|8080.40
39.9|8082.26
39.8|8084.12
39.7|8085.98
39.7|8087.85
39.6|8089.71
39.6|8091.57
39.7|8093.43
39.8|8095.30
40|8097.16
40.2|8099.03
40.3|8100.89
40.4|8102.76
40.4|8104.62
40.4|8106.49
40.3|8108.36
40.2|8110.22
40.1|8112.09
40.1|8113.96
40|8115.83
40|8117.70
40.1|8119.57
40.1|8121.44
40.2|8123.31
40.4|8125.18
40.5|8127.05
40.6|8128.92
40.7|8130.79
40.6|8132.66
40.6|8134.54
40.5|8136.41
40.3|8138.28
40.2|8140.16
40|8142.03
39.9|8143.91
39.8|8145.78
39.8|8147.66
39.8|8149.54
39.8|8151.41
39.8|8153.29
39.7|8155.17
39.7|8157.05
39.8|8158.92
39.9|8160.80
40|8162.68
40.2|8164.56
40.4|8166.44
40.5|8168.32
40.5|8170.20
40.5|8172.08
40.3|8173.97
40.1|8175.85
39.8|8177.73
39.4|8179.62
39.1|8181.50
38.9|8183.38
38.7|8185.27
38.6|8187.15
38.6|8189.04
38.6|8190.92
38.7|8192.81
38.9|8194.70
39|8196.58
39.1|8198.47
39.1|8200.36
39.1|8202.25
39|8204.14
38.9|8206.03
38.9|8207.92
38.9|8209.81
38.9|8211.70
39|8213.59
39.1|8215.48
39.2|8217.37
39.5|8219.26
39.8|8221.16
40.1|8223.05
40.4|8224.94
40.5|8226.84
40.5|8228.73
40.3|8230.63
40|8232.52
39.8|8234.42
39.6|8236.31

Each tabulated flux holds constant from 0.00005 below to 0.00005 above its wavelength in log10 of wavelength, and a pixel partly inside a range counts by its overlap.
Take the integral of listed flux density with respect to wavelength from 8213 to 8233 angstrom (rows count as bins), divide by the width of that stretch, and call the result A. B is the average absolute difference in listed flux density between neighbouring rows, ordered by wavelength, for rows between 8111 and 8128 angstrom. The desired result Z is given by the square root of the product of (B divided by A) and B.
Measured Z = 0.012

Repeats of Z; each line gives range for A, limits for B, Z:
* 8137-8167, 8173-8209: 0.021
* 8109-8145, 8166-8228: 0.021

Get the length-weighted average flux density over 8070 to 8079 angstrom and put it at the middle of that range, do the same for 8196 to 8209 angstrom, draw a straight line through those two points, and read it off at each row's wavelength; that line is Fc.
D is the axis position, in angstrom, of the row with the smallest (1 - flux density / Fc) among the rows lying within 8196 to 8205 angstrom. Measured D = 8202.25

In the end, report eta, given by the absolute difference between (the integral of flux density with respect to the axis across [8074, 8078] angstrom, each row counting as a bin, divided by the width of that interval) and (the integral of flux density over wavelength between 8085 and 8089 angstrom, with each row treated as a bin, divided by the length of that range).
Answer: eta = 0.3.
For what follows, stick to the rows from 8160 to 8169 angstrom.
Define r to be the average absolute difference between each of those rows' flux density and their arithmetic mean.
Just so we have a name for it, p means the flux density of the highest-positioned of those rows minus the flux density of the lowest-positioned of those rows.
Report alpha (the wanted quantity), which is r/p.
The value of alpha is 0.33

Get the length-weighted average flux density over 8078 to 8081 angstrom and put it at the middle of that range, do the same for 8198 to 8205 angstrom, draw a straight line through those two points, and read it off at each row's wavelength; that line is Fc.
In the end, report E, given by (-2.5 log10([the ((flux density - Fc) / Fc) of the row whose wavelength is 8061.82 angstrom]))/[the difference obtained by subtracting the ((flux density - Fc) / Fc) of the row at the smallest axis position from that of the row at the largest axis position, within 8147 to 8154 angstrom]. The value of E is 3614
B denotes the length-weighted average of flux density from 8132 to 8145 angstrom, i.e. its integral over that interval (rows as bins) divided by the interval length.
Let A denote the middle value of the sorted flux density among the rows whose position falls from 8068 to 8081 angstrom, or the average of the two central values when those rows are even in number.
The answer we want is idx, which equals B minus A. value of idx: 0.3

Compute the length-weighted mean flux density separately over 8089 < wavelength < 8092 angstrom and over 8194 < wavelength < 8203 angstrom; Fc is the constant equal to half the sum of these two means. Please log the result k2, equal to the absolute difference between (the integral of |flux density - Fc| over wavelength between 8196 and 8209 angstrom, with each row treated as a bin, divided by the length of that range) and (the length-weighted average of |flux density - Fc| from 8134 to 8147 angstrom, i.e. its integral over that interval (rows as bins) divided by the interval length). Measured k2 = 0.5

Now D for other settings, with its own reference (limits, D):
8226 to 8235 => 8228.73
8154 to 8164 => 8162.68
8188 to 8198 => 8196.58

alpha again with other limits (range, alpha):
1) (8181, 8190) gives -0.35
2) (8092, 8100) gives 0.35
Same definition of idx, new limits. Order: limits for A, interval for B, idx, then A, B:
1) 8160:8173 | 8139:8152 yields -0.5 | 40.4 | 39.9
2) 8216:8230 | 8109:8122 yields 0.0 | 40.1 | 40.1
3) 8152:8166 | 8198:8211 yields -0.8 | 39.8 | 39.0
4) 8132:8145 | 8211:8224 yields -0.9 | 40.3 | 39.4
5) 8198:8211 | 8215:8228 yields 0.8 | 39.0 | 39.8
